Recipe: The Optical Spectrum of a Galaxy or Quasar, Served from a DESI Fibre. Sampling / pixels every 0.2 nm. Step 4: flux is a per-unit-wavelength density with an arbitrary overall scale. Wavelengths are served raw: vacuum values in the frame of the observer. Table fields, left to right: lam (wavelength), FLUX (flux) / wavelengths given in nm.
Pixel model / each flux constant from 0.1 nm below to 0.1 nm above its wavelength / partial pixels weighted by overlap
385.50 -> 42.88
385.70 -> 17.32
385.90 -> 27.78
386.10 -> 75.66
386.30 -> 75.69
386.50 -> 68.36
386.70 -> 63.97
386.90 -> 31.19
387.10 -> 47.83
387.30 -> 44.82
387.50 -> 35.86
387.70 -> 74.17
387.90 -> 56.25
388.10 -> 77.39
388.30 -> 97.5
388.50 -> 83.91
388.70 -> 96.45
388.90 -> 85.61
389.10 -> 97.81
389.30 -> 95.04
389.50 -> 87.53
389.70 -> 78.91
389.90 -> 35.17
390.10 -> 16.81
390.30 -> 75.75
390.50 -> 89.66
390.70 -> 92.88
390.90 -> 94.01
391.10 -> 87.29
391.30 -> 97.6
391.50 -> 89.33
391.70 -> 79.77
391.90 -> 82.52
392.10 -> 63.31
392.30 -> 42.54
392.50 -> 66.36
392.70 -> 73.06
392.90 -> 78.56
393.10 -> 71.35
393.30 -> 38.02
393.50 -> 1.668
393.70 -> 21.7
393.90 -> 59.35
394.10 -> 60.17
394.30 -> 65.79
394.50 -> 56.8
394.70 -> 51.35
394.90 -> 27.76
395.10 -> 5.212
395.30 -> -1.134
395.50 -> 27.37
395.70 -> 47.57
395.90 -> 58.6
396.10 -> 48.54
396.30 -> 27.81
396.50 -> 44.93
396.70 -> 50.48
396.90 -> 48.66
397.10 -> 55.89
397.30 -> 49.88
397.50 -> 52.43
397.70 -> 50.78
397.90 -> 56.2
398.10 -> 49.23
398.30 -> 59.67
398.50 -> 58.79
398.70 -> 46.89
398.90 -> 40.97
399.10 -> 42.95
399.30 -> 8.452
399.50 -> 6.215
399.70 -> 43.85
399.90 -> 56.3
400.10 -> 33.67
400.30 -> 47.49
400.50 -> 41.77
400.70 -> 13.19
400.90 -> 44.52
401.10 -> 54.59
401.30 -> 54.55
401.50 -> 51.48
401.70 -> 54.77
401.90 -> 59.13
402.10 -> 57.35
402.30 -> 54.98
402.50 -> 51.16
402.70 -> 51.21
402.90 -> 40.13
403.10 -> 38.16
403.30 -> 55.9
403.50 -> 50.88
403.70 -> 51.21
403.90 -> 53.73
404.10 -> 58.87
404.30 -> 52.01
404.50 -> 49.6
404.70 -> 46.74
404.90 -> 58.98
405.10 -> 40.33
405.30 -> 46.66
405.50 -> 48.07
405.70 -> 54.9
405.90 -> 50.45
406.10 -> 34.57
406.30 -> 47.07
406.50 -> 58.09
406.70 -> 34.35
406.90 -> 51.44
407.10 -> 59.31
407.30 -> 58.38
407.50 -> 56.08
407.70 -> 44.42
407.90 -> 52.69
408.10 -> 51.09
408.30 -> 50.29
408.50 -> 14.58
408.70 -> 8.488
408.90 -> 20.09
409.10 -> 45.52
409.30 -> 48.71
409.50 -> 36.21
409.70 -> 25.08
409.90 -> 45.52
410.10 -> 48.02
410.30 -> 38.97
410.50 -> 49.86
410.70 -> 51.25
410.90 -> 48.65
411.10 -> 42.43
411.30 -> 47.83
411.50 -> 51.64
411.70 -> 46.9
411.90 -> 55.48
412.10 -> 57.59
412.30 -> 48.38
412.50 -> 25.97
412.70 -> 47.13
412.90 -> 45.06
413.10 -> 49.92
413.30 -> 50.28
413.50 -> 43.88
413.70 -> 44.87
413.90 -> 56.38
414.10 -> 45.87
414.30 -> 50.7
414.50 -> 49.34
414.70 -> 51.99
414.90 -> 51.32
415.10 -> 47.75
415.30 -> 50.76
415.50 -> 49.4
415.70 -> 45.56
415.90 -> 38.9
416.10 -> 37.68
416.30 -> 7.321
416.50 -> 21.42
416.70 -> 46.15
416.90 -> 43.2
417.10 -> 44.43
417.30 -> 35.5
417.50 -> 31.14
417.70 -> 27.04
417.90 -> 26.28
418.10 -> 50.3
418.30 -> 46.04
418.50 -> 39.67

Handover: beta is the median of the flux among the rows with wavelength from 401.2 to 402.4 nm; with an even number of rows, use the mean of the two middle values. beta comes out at 55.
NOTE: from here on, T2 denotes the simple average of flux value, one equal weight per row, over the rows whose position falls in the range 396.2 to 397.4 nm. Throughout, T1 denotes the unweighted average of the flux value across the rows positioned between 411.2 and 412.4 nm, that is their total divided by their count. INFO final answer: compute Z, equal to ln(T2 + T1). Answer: 4.58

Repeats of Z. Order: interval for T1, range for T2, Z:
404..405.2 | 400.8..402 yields 4.65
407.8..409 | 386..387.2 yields 4.54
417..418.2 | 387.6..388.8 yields 4.76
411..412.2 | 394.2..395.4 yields 4.44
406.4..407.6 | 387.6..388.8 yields 4.90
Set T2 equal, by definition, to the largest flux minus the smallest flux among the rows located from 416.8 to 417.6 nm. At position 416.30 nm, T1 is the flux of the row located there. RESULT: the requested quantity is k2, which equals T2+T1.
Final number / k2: 21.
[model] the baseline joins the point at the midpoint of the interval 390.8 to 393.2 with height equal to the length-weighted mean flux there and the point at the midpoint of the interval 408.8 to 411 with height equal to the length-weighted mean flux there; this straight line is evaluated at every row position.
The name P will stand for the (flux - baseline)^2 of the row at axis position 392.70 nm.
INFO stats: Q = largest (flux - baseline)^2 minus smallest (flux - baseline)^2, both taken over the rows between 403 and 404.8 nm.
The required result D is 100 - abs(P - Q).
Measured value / -180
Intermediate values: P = 7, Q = 288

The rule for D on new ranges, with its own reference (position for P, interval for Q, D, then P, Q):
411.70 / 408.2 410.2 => -1078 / 78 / 1256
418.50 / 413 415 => -98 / 228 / 427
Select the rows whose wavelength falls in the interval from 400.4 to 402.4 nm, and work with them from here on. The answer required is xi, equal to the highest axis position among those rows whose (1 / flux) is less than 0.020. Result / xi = 402.30 nm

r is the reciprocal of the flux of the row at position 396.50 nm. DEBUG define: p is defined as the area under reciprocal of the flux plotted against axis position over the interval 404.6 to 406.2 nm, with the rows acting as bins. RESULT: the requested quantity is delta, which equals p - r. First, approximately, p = 0.034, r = 0.0223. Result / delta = 0.012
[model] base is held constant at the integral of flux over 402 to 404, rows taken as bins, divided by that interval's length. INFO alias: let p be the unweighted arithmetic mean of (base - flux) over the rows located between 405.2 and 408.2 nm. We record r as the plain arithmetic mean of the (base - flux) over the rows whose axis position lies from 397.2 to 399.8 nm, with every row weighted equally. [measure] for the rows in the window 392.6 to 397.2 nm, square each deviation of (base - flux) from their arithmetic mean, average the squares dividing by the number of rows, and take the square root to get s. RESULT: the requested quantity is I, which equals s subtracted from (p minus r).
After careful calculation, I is -28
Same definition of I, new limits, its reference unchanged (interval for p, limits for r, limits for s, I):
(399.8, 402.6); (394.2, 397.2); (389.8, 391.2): -36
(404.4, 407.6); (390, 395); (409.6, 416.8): 4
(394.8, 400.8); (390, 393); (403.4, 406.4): 29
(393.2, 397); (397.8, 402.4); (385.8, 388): -11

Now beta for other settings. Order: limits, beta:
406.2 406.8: 47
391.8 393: 70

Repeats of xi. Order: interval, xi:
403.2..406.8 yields 406.50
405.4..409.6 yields 408.30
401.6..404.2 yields 404.10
